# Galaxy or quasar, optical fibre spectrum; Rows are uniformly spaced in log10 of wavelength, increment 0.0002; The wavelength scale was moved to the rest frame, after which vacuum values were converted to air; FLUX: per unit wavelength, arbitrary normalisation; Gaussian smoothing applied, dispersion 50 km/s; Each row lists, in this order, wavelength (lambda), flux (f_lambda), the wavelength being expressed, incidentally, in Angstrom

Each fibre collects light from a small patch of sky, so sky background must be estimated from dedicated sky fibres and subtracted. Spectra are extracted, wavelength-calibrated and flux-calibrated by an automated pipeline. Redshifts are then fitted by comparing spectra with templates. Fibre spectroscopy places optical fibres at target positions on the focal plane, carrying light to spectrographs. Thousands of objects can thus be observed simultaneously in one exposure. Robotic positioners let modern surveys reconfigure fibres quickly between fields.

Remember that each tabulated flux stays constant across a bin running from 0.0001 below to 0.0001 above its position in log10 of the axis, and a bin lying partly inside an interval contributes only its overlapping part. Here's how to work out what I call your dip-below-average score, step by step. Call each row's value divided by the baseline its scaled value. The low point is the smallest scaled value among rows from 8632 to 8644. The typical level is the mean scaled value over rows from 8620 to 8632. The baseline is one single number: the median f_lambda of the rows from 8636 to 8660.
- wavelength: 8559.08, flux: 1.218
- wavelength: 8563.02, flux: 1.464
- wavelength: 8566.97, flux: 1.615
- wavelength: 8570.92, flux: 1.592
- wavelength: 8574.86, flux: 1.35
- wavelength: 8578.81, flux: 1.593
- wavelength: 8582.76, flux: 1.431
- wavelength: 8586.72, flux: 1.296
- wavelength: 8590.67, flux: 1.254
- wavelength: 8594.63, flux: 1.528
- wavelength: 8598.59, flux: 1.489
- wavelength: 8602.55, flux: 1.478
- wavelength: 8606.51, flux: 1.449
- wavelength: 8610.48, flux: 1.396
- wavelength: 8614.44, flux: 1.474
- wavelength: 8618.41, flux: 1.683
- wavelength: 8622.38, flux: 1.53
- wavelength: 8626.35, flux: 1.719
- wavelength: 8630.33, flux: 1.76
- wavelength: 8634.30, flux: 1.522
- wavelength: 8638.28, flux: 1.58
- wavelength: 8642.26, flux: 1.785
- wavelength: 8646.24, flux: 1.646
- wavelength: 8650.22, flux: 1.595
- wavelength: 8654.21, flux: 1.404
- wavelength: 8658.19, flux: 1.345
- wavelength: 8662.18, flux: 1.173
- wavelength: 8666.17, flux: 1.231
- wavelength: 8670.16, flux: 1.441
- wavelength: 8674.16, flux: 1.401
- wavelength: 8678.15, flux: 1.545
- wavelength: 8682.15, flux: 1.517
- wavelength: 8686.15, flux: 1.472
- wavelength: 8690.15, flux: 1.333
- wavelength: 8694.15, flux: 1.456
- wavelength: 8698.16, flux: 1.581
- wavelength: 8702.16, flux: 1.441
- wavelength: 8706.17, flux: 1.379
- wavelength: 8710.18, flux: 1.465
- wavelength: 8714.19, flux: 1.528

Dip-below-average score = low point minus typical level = -0.09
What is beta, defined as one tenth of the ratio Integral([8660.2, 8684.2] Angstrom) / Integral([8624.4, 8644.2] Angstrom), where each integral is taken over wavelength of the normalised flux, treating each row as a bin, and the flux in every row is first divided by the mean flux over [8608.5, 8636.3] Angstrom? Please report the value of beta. 0.100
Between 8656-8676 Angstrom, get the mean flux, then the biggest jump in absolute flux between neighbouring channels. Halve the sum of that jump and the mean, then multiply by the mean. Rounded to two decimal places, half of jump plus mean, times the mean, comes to 1.01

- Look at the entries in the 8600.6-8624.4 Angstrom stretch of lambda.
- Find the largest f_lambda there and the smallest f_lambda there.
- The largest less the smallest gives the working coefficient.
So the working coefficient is 0.287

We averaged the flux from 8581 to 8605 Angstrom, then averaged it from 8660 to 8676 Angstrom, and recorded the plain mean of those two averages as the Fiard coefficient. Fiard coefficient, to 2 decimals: 1.36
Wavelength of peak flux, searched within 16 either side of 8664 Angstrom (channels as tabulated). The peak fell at 8650.22 Angstrom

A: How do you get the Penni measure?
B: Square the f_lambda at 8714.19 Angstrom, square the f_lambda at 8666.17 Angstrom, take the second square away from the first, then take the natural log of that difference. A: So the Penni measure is -0.2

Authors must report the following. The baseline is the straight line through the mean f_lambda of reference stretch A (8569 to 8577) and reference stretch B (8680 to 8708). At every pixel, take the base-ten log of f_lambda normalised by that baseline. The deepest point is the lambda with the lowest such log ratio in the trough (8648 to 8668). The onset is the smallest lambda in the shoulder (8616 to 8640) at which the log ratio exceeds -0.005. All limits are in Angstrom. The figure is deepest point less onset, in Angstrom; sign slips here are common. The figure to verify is 43.8 Angstrom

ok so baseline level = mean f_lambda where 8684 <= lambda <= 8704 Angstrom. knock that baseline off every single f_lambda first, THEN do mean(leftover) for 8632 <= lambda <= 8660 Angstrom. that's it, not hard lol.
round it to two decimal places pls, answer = 0.10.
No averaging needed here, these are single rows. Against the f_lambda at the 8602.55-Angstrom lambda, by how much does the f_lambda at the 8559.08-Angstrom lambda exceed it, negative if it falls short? -0.26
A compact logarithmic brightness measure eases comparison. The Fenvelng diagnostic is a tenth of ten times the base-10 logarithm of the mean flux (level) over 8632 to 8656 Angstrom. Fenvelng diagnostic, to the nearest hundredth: 0.20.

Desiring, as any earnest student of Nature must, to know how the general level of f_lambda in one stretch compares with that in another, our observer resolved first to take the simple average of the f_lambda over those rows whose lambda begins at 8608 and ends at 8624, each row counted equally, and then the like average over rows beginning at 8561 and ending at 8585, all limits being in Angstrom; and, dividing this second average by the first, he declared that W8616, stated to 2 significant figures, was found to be 0.99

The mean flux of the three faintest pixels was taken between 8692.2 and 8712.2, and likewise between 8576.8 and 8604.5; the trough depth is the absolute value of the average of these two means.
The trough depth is 1.38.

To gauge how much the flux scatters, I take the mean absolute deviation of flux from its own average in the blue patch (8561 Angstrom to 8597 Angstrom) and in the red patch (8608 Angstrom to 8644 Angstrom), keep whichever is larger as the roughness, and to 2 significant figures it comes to 0.12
